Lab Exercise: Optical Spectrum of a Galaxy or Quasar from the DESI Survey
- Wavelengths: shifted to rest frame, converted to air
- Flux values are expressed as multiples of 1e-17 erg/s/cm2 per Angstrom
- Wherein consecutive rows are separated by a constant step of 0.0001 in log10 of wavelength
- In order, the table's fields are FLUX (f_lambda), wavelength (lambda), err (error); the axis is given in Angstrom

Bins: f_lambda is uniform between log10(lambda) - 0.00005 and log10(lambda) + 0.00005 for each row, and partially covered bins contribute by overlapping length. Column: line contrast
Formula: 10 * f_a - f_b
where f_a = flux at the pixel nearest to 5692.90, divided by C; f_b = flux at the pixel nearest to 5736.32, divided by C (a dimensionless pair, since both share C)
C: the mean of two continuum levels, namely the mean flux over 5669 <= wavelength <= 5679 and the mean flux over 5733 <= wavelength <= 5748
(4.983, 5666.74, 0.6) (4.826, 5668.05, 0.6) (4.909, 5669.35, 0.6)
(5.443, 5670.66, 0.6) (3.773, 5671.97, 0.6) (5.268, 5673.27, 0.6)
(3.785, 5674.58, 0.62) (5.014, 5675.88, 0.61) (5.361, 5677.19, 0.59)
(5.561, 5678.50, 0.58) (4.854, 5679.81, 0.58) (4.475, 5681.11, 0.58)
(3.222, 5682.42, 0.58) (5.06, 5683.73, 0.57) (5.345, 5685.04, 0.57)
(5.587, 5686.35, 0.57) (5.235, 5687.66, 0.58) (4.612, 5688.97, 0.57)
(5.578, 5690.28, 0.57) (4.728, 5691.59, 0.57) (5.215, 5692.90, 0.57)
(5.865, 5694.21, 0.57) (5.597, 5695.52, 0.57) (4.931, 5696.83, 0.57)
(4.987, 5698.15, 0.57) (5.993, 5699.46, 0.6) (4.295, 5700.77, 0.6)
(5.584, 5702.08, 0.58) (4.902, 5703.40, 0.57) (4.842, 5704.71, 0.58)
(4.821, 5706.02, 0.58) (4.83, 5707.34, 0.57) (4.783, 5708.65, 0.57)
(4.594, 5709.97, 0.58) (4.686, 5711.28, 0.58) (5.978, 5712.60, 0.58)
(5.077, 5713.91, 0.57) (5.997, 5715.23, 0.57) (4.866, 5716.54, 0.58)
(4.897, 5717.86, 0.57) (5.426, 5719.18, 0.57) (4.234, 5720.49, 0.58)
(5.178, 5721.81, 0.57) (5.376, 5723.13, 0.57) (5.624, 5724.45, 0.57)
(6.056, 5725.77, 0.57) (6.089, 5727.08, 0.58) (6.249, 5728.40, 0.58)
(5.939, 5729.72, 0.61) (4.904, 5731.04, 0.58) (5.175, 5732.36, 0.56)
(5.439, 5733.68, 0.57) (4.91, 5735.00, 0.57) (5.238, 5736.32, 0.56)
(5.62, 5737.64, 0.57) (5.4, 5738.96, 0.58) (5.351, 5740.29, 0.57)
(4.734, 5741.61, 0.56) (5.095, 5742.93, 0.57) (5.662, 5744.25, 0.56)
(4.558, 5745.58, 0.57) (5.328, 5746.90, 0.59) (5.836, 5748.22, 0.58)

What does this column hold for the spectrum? 9.3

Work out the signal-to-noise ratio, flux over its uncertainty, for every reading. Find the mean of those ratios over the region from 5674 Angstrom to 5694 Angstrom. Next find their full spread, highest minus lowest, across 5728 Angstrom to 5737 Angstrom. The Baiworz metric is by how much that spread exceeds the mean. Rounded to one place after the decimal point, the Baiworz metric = -6.2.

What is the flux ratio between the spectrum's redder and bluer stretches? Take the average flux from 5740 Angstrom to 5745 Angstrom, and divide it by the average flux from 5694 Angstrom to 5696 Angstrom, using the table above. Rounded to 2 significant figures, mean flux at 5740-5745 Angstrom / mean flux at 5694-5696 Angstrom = 0.91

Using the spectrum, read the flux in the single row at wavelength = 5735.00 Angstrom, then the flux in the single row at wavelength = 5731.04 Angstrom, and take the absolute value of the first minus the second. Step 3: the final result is 0.0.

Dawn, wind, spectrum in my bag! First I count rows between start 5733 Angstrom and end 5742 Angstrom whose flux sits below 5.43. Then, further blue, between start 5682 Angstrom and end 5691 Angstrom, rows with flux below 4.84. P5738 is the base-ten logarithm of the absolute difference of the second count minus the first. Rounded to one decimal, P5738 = 0.5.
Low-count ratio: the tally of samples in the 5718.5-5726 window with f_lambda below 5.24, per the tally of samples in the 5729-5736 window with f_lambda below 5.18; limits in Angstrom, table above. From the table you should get 0.7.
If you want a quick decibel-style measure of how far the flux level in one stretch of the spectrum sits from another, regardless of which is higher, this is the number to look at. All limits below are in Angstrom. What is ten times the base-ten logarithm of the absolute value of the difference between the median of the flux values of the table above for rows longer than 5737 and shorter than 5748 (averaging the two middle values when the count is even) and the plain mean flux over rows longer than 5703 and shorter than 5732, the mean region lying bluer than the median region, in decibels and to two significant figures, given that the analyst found -10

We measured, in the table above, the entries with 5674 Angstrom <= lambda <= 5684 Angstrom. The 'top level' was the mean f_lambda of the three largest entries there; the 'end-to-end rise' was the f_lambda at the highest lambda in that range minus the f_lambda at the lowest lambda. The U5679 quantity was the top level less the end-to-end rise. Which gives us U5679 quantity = 4.1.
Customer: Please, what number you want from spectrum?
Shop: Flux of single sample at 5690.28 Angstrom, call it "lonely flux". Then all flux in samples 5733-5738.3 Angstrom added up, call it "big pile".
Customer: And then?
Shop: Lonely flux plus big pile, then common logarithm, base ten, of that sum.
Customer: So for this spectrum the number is 1.43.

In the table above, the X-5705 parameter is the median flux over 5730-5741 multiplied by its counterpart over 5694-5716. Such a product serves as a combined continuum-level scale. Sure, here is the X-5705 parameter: 26.1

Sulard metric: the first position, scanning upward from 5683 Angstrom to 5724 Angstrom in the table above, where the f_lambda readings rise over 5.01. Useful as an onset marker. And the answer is 5683.73 Angstrom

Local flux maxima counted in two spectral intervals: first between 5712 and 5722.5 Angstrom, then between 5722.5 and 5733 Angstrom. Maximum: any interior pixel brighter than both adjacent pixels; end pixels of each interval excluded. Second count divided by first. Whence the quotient 0.5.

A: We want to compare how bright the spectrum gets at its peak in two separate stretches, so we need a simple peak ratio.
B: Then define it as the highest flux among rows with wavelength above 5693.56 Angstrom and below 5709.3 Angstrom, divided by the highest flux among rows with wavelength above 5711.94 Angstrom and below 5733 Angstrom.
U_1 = 0.96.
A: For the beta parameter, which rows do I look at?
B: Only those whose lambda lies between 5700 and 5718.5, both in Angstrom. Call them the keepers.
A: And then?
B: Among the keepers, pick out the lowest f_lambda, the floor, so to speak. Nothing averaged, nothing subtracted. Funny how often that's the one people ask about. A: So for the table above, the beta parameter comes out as 4.295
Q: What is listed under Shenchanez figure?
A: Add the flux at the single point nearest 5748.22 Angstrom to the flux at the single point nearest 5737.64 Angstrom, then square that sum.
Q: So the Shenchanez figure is 131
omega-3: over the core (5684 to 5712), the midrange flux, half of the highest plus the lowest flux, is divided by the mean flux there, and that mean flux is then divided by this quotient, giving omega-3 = 5.0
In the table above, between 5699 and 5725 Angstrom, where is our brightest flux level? 5715.23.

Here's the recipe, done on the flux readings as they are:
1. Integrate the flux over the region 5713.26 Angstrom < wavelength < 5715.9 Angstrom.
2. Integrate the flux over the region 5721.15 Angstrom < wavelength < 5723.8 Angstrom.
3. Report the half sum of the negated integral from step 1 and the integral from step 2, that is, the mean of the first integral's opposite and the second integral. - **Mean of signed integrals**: -0.3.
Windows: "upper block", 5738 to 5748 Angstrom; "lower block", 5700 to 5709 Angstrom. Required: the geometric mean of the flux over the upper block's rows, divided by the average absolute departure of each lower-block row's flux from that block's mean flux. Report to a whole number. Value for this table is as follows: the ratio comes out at 24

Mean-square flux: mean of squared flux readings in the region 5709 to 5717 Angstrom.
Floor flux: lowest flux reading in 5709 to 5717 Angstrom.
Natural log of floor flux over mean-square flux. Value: -1.78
